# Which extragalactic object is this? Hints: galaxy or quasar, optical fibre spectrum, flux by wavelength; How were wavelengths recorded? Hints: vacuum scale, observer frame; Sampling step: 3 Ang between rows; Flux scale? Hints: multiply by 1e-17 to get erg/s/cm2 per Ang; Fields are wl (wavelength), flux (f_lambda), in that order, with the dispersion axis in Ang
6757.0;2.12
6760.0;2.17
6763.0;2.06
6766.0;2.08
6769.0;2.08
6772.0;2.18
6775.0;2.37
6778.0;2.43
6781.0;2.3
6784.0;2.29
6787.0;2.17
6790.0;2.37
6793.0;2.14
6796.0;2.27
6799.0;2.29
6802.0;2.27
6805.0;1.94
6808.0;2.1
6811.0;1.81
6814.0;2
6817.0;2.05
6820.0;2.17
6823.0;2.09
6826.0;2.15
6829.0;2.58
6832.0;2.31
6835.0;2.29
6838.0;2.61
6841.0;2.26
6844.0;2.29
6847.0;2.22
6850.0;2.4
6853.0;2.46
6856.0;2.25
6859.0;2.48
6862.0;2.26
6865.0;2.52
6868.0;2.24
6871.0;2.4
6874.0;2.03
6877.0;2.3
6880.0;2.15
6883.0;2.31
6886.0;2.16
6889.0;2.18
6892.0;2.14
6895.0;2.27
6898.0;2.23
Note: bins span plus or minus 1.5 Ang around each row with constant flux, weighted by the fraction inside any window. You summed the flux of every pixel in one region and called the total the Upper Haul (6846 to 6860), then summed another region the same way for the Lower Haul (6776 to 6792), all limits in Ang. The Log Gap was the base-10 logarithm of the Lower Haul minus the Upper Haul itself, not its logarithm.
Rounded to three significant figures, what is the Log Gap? -10.7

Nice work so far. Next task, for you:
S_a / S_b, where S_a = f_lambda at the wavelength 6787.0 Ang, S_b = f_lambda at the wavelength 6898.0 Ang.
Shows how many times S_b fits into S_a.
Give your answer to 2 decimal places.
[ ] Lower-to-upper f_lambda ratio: 0.97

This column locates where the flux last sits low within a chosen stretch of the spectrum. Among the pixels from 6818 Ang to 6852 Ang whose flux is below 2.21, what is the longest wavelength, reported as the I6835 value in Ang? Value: 6826.0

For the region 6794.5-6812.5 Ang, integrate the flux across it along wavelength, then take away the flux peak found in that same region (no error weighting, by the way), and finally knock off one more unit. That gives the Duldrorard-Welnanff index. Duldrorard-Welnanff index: 35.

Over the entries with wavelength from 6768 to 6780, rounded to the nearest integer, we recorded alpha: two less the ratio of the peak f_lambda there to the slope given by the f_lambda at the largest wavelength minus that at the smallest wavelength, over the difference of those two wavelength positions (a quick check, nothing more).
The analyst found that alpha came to -60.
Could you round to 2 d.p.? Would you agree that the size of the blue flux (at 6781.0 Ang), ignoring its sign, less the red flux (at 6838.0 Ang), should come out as -0.31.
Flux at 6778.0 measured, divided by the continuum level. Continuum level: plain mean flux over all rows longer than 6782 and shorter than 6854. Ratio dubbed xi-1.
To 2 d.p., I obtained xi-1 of 1.09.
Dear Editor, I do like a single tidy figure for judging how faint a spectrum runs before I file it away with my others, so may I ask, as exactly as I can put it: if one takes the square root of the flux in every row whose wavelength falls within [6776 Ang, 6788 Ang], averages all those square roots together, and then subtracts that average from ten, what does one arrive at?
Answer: 8.48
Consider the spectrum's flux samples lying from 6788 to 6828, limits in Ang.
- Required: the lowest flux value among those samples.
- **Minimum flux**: 1.81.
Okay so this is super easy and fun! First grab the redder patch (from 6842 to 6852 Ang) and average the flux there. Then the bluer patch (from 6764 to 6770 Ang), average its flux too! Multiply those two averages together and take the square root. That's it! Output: 2.19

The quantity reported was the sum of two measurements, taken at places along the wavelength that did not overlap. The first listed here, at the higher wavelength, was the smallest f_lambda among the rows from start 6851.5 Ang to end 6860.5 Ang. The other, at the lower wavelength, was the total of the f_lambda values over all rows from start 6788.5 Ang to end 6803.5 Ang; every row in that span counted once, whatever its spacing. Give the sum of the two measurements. 13.6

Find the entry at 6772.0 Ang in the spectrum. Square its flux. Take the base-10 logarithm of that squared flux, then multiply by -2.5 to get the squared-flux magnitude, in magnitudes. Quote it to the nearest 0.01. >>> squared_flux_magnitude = -1.69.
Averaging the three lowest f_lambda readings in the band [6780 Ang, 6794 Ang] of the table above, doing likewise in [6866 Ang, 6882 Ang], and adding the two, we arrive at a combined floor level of 4.34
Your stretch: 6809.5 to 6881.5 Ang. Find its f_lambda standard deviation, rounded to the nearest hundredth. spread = 0.19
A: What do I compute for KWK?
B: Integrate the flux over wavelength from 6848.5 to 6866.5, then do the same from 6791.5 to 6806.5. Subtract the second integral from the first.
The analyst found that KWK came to 10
